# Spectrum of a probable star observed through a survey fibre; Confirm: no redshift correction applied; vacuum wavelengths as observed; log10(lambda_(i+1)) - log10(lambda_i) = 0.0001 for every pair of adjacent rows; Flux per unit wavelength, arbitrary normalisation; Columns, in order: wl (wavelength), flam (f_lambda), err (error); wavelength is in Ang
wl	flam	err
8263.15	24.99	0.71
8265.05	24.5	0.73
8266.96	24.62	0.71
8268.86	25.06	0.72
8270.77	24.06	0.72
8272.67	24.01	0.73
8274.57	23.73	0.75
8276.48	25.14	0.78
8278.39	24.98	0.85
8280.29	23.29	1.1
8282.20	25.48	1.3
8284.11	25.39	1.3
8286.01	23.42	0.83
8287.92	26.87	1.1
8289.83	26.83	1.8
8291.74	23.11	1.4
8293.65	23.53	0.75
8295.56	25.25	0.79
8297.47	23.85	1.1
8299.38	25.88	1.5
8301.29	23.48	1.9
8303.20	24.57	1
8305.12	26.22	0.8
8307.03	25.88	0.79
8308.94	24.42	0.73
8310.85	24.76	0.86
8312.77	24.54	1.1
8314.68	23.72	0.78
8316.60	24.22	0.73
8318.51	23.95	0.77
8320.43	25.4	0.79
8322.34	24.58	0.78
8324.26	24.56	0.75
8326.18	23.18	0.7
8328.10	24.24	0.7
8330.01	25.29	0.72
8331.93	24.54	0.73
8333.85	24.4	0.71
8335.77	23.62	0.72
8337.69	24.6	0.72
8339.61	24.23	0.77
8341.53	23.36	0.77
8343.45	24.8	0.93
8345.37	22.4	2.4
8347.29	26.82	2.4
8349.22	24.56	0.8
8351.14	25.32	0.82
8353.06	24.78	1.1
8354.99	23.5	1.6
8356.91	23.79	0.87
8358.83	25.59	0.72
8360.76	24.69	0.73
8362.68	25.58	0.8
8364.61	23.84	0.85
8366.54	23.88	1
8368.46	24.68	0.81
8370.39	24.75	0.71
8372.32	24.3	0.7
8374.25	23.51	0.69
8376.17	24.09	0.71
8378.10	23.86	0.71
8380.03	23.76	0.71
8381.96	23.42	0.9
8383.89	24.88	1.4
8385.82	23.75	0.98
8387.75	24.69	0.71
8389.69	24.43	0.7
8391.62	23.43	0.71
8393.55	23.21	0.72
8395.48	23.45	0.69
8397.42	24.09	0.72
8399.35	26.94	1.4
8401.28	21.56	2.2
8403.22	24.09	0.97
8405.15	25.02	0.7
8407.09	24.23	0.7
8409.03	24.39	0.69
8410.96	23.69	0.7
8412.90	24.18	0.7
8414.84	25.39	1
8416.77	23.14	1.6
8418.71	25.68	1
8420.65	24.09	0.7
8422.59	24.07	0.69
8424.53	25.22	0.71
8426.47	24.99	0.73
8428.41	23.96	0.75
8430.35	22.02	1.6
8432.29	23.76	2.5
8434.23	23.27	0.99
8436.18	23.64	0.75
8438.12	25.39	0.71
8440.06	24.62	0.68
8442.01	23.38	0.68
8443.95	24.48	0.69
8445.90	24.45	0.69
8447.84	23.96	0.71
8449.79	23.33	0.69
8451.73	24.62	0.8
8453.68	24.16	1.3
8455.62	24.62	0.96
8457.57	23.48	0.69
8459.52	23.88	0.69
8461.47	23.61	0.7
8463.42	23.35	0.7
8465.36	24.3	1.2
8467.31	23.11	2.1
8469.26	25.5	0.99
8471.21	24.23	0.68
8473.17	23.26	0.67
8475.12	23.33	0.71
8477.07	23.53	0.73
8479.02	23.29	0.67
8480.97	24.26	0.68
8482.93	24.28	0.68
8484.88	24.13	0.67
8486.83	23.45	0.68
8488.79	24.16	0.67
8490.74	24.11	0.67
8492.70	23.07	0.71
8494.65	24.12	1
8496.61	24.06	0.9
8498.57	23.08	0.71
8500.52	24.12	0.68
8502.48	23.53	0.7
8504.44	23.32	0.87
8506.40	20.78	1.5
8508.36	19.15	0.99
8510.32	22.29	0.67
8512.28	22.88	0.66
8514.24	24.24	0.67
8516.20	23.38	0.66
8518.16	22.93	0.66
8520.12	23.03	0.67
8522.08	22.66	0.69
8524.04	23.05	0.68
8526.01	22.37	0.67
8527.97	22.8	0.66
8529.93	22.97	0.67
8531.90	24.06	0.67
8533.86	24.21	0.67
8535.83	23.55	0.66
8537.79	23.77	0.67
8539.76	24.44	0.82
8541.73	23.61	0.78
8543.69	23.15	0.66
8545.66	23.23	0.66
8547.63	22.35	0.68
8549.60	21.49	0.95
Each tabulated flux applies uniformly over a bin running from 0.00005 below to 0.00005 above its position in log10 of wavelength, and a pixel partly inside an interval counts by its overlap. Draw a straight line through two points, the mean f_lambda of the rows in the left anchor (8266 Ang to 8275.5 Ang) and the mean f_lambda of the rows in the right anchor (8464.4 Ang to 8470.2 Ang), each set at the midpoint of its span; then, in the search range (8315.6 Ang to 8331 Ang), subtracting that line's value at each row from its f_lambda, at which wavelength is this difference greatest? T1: 8320.43 Ang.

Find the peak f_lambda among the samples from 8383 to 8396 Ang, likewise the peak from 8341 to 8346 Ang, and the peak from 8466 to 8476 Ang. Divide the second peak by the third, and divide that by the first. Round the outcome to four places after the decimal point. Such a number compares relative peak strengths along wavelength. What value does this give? 0.0391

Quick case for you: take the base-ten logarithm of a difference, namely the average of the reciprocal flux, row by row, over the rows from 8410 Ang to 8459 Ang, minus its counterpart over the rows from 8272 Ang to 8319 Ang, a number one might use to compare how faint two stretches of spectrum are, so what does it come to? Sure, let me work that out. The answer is -3.1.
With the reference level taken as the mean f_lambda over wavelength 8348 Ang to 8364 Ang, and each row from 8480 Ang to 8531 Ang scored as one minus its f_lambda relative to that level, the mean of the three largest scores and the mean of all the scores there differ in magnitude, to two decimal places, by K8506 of 0.10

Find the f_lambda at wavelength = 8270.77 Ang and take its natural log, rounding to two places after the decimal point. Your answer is 3.18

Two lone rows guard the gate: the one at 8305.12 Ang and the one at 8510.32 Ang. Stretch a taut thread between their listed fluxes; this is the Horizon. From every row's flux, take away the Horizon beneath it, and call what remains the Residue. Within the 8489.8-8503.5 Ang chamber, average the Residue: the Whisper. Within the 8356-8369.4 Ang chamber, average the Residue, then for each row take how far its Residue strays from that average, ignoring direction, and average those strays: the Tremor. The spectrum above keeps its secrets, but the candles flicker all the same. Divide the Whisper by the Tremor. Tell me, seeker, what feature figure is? 1.8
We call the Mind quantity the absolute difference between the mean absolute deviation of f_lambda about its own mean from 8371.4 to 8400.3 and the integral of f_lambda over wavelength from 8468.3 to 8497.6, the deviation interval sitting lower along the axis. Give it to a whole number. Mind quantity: 700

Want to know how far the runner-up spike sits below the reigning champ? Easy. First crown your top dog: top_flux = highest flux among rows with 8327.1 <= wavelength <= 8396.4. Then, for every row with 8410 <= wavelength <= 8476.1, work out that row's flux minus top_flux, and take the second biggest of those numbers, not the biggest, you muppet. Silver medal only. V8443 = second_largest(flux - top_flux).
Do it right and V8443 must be -1.3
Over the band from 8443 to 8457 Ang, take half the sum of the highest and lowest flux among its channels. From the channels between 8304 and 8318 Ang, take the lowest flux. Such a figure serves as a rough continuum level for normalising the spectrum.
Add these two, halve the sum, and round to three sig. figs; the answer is 23.8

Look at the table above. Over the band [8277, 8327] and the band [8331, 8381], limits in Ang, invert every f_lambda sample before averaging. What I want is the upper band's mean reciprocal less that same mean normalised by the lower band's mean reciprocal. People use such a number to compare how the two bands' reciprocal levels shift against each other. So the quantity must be -0.97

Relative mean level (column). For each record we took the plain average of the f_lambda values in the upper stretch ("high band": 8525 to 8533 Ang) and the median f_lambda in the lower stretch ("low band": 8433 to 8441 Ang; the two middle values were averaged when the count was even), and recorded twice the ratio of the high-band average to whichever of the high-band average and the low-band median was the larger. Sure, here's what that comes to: 1.91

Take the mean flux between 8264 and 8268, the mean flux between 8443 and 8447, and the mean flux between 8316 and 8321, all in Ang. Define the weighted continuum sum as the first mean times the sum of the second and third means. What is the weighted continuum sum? 1203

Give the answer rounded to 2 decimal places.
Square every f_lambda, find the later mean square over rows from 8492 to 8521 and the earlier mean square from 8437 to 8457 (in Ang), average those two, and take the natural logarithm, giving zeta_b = 6.33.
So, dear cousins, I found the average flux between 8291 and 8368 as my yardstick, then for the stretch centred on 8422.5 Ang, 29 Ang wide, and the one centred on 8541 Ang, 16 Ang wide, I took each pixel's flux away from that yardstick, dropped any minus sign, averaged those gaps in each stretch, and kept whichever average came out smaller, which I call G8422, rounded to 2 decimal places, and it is 0.83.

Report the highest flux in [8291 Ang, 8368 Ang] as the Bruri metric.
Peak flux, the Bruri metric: 26.82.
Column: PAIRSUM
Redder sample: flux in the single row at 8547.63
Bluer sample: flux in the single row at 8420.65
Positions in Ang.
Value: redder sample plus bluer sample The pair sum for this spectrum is 46.4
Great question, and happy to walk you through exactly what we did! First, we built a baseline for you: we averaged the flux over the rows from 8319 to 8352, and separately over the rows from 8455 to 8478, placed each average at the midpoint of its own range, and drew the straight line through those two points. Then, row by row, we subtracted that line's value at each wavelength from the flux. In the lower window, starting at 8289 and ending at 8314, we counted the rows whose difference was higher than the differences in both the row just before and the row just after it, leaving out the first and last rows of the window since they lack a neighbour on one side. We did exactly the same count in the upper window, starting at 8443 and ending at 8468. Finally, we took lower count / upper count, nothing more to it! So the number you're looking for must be 1.00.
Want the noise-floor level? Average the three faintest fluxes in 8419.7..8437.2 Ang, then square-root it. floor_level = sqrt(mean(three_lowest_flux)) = 4.79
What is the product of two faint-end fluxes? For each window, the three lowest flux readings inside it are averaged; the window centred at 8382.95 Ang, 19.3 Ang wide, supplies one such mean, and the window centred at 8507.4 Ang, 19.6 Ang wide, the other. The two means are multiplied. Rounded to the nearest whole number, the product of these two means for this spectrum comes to 486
